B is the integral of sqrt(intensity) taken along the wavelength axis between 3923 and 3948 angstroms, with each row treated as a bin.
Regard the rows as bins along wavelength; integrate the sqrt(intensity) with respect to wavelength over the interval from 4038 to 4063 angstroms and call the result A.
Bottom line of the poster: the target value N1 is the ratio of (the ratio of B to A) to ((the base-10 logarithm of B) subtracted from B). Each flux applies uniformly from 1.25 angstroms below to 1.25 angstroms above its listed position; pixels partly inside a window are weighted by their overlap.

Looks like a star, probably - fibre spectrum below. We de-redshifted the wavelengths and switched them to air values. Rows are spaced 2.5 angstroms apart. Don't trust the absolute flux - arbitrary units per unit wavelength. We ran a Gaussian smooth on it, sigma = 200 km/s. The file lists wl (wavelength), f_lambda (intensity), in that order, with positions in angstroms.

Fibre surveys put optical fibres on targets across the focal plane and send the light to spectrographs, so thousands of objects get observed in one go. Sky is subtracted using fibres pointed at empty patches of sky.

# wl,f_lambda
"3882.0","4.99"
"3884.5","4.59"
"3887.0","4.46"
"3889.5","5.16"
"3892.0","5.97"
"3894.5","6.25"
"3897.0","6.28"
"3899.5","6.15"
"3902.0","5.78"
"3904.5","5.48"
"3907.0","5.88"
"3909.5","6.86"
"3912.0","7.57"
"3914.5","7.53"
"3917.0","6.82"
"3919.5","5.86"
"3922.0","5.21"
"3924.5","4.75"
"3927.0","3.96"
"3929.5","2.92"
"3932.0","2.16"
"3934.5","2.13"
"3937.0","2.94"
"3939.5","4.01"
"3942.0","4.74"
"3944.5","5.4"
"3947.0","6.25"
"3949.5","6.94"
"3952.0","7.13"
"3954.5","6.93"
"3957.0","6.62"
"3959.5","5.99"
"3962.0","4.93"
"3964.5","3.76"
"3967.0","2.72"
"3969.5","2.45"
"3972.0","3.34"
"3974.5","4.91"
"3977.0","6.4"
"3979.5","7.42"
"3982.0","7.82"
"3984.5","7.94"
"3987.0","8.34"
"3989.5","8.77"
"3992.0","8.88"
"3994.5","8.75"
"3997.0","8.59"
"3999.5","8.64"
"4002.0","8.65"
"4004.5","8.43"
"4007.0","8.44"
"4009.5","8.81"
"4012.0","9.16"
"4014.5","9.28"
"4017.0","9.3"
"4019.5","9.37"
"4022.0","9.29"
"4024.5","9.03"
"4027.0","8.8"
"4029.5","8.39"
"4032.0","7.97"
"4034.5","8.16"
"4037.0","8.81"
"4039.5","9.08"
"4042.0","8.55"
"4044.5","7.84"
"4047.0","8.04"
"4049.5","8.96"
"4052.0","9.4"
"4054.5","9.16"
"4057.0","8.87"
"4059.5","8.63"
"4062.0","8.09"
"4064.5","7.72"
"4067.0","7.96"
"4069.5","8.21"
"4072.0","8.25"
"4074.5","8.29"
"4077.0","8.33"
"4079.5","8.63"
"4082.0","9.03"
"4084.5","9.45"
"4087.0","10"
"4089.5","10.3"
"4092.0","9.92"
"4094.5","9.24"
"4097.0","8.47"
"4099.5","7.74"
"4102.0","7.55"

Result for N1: 0.0141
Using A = 73.6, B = 49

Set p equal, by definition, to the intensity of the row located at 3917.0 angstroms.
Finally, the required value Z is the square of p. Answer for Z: 47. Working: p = 6.82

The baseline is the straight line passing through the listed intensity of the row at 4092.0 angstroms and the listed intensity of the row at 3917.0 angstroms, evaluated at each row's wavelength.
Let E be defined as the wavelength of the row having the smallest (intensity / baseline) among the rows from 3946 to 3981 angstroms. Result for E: 3969.5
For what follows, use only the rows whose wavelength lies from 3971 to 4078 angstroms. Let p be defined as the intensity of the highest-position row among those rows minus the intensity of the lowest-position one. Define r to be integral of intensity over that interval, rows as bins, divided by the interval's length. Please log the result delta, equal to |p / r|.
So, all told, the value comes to 0.6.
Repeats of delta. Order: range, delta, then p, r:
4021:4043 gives 0.1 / -1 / 8.7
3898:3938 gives 0.6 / -3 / 5.1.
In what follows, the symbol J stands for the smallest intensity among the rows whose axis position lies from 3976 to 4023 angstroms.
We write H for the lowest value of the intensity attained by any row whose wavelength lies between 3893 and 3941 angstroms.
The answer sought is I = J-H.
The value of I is 4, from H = 2.13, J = 6.4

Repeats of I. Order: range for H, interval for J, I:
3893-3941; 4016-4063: 6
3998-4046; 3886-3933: -6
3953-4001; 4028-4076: 5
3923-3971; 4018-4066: 6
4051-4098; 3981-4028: 0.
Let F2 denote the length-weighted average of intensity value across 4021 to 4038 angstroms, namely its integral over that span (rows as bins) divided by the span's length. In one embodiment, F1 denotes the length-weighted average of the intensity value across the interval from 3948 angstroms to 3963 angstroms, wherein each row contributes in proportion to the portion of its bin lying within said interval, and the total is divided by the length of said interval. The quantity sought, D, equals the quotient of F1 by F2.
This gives 0.75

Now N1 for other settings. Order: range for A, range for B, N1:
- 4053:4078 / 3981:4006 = 0.0142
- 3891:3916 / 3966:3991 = 0.0163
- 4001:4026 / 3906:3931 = 0.0138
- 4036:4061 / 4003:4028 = 0.0139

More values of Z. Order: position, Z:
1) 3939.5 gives 16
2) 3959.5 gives 36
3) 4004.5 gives 71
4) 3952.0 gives 51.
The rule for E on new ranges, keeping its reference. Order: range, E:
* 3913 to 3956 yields 3934.5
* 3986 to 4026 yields 4007.0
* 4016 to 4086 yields 4064.5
